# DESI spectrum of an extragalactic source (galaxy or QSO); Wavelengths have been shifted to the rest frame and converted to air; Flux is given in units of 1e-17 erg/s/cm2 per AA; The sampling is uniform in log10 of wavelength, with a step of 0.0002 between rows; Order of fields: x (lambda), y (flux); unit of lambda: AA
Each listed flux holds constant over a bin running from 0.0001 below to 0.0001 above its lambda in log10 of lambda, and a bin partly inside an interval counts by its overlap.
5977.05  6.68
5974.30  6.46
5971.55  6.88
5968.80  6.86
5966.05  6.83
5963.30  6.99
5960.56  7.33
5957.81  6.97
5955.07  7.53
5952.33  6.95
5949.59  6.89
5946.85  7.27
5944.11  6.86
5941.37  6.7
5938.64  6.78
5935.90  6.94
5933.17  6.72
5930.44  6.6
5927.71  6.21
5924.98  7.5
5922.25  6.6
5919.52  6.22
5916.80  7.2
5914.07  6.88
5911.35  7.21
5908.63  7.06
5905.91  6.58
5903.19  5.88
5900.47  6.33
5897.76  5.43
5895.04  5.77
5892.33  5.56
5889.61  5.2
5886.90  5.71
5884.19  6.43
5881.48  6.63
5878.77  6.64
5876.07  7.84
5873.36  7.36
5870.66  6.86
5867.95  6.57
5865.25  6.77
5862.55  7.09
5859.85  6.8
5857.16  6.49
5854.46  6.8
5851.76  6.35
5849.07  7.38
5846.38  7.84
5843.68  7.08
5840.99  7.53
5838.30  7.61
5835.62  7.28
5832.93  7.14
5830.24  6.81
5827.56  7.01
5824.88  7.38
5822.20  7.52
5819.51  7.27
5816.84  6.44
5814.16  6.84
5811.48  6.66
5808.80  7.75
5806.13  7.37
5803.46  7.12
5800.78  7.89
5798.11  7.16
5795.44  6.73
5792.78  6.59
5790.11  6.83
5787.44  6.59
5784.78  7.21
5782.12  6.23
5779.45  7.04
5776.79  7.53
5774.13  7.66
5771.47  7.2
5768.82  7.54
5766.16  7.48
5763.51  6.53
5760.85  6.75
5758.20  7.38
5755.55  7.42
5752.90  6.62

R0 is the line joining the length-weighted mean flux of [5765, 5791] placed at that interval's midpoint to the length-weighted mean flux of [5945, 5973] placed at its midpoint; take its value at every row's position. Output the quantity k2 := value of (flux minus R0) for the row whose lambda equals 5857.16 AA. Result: -0.6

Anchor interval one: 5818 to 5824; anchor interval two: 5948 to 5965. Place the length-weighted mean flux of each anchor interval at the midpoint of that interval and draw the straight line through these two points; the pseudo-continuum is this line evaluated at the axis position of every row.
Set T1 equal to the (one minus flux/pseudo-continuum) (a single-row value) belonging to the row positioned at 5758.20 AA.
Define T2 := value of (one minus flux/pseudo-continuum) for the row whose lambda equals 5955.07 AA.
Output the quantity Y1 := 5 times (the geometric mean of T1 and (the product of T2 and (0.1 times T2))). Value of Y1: 0.011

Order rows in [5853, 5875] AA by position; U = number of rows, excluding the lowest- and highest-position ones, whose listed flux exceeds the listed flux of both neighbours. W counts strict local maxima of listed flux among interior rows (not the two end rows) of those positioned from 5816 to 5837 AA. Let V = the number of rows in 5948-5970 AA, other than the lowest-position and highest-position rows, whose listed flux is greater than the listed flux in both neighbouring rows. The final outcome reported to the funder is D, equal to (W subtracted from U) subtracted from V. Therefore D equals 2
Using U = 1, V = 2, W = 1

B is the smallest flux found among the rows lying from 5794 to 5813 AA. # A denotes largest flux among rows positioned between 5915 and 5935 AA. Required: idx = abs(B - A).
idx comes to 0.84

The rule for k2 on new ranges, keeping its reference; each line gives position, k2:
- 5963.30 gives -0.1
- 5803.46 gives 0.0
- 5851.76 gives -0.7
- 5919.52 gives -0.8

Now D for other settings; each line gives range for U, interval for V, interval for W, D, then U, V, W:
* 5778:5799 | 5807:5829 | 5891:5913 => 2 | 2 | 2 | 2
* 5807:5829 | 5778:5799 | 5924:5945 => 1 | 2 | 2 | 1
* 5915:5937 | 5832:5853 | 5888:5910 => 3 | 1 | 2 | 2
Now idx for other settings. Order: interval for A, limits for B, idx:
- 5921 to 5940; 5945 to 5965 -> 0.61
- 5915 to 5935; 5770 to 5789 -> 1.27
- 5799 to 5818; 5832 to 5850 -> 0.81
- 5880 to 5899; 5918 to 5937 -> 0.42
